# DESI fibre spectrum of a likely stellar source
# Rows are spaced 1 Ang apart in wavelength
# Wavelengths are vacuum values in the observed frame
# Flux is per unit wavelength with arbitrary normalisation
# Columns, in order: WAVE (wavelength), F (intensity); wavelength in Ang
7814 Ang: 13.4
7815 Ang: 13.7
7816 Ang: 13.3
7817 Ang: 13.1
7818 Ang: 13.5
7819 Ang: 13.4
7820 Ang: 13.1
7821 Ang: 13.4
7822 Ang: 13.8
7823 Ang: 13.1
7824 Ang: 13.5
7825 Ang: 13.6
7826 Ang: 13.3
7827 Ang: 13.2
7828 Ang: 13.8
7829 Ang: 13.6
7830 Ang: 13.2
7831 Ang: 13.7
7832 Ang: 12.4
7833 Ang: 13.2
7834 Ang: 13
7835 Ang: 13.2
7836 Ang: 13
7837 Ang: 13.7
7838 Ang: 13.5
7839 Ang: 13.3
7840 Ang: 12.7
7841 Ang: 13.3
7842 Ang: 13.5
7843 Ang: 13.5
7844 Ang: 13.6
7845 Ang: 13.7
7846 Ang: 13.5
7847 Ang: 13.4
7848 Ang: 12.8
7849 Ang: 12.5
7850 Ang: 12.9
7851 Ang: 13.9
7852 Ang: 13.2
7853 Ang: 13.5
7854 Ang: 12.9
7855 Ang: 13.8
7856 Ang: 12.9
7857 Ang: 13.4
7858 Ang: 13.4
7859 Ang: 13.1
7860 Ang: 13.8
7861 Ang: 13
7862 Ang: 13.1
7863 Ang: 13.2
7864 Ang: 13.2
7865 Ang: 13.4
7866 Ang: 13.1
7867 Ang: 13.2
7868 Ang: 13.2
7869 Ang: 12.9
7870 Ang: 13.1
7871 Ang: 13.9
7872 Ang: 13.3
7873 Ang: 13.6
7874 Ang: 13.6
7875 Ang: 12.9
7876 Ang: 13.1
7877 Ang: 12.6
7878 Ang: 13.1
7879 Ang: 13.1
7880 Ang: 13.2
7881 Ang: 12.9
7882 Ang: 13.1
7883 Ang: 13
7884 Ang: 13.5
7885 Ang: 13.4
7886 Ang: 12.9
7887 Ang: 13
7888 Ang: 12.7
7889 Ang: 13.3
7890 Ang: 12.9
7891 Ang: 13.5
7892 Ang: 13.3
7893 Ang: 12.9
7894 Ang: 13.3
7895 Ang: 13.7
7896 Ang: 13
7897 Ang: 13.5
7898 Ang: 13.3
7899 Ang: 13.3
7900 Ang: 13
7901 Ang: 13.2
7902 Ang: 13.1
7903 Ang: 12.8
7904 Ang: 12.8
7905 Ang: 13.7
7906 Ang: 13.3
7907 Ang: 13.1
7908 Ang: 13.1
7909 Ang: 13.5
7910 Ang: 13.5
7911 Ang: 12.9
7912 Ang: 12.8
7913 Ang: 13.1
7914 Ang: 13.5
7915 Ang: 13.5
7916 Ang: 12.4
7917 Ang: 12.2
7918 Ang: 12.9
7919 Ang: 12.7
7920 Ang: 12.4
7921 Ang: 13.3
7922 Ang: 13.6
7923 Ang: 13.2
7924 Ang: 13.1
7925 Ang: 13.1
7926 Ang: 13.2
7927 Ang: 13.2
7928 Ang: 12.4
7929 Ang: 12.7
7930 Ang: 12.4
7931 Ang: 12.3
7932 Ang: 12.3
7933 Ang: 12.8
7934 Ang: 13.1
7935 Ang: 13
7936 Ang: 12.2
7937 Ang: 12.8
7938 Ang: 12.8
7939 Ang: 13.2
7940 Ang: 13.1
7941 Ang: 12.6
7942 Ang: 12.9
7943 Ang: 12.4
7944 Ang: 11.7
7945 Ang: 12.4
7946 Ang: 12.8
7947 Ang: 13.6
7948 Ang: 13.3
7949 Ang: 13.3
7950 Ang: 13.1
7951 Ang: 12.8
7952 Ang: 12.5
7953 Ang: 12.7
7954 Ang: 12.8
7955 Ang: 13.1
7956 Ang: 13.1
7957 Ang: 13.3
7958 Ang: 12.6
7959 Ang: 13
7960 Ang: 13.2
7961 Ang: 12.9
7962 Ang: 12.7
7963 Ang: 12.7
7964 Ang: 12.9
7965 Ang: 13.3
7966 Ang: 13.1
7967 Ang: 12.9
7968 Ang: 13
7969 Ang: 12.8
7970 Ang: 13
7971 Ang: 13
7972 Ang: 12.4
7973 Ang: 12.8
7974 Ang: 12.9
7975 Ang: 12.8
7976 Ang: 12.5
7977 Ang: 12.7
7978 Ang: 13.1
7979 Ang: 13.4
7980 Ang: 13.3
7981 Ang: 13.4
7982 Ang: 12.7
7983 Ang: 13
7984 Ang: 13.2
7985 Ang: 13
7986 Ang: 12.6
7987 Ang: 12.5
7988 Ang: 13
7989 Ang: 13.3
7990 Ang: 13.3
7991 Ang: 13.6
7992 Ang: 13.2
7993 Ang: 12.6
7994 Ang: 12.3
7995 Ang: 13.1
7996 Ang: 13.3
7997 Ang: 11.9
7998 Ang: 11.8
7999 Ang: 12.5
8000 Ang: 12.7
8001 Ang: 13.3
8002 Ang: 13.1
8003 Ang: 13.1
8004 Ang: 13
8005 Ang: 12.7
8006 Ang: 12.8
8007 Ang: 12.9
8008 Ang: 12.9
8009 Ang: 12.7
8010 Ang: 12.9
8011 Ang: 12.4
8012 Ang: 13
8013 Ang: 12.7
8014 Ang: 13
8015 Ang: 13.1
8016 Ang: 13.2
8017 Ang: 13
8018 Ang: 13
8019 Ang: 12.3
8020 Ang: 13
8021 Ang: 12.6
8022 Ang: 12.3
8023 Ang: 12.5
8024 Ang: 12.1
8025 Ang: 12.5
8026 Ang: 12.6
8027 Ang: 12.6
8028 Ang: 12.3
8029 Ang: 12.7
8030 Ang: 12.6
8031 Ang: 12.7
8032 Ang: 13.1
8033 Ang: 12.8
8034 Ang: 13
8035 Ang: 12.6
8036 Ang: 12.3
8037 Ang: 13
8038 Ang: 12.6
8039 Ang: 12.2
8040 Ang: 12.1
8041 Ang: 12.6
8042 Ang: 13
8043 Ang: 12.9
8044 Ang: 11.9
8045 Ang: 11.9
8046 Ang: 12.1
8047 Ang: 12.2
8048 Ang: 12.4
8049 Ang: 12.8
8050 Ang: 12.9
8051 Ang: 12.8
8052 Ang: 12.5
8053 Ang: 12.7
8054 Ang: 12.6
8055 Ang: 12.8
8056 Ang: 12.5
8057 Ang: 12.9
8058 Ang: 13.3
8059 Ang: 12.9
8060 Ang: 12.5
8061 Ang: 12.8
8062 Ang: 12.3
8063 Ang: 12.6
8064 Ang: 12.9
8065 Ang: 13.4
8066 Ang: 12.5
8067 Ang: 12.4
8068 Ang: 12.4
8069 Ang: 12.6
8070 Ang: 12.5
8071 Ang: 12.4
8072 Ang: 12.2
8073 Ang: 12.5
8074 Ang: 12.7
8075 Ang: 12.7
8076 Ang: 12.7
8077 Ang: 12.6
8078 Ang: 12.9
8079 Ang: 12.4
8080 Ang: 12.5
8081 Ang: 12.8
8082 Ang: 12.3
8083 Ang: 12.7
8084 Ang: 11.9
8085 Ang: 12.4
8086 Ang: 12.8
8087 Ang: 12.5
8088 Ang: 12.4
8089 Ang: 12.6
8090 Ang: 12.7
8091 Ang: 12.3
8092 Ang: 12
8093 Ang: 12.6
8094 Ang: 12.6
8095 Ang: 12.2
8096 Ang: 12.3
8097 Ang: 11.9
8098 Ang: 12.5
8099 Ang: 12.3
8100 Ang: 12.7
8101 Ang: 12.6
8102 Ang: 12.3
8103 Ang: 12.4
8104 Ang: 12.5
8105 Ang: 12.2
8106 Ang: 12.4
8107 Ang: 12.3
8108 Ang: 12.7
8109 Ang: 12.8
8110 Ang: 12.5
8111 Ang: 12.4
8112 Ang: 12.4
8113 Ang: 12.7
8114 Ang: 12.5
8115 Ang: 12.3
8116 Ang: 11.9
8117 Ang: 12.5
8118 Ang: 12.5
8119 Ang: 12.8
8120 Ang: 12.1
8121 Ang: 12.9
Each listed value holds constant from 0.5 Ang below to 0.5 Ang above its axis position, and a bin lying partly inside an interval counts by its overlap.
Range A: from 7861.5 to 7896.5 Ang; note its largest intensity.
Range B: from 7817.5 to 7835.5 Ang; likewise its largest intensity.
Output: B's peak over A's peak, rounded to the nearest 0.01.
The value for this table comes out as 0.99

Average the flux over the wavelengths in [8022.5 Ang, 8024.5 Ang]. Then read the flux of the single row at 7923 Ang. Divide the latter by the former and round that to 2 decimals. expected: 1.07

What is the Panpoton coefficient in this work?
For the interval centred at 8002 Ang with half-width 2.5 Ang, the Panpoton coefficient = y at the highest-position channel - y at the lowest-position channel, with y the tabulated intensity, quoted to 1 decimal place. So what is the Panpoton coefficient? 0.3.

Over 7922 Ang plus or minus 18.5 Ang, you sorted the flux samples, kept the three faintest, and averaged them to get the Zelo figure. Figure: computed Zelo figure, 12.2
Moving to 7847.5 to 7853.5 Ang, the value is 12.7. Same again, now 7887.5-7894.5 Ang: 12.8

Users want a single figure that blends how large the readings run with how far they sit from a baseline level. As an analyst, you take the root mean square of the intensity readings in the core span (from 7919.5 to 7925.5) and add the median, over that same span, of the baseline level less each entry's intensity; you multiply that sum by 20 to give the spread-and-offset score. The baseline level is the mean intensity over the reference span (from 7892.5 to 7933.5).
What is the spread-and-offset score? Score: 260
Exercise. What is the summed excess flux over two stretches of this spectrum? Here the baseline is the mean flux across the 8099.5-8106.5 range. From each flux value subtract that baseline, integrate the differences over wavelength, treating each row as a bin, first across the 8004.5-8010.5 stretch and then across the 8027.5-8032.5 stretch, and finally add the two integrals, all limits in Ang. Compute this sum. 3.4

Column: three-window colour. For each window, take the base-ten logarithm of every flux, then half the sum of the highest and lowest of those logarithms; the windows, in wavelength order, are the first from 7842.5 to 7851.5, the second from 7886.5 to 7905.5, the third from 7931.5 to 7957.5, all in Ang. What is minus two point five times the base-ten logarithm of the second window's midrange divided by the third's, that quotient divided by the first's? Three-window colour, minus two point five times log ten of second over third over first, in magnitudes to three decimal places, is 0.104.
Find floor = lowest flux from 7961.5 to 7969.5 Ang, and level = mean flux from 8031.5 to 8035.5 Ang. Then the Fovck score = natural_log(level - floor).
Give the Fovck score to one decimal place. -1.7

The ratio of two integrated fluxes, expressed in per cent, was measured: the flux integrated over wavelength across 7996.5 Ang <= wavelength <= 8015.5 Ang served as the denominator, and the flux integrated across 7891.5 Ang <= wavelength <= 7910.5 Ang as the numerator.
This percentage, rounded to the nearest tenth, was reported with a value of 103.7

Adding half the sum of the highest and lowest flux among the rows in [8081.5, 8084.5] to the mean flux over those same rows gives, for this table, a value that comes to 24.6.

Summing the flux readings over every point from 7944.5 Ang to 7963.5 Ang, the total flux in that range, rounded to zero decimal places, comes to 246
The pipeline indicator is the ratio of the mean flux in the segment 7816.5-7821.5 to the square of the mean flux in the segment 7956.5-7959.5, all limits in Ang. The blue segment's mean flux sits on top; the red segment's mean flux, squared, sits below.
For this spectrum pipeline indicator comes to 0.0791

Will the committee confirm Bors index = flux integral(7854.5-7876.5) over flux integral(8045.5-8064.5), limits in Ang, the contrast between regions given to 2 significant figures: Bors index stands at 1.2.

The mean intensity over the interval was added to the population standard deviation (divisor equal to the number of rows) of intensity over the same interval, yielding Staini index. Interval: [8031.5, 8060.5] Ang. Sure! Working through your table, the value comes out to 13.0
